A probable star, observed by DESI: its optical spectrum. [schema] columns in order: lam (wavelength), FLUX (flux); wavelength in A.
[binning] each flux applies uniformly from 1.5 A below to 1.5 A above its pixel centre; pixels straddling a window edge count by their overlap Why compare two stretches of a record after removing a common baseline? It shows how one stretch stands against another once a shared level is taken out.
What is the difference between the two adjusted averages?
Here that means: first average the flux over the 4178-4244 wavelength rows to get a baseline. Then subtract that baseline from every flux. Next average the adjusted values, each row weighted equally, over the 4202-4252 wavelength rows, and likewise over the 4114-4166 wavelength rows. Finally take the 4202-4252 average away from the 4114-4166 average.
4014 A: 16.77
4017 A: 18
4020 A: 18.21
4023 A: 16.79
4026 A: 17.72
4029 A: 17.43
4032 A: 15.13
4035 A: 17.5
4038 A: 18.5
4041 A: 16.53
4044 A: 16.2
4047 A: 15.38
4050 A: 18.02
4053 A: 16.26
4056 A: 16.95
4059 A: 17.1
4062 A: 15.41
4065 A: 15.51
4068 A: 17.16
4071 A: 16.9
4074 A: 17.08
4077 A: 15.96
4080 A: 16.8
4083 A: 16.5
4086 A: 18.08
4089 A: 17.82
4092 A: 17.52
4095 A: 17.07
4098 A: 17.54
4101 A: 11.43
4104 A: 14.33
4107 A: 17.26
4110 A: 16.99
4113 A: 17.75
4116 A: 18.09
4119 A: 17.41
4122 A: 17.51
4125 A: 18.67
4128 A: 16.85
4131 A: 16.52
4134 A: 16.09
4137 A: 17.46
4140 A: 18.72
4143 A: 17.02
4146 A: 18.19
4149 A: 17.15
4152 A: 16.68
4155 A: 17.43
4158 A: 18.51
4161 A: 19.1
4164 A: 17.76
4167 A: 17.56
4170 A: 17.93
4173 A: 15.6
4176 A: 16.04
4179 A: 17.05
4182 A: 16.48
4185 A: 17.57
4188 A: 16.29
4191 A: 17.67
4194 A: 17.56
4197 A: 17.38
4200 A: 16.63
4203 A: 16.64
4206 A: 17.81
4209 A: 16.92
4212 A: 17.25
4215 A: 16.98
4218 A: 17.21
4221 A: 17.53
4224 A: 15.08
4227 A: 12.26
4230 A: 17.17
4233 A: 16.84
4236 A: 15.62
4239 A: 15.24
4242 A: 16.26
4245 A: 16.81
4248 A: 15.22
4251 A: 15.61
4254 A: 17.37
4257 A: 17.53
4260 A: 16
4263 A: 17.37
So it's 1.3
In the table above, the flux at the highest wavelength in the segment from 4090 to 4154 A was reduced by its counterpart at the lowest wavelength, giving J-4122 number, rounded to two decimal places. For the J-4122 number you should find -0.84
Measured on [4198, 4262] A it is -0.63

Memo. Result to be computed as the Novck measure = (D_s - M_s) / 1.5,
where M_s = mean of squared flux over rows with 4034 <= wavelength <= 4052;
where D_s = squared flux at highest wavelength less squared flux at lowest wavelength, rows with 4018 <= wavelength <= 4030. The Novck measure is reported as -212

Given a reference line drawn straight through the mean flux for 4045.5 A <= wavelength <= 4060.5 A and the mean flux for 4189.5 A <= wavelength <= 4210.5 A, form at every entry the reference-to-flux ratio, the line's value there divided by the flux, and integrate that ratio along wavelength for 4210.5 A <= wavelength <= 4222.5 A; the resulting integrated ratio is 12.0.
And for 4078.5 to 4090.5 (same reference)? 11.7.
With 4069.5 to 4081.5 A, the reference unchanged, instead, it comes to 12.1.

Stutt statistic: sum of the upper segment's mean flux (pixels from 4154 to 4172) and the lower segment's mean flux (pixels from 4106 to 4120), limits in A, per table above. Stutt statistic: 35.5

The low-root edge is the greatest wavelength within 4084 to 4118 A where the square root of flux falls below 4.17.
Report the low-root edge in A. 4110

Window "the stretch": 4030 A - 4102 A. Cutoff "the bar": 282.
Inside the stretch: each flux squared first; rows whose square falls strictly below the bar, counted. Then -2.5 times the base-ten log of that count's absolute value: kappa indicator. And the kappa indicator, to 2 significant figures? -2.5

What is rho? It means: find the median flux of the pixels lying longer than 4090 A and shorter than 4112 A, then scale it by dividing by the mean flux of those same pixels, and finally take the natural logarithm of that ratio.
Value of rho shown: 0.06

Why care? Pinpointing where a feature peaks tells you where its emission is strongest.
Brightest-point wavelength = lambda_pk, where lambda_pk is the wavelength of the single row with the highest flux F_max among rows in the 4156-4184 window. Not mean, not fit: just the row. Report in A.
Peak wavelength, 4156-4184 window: 4161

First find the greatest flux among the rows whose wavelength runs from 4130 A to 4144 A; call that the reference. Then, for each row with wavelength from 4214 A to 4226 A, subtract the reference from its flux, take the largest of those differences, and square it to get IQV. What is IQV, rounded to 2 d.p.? 1.42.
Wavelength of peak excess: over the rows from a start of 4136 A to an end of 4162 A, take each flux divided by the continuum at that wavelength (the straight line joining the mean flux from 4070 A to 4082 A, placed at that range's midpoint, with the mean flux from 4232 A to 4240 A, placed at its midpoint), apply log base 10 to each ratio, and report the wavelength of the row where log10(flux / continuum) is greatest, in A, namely 4161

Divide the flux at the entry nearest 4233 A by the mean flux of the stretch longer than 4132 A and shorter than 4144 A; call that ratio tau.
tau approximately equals 0.97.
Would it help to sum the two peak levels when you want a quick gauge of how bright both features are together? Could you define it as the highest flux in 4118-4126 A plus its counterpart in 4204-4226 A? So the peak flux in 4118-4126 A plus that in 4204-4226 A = 36.5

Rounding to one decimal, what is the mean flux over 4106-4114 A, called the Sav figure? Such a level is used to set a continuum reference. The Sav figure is 17.3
